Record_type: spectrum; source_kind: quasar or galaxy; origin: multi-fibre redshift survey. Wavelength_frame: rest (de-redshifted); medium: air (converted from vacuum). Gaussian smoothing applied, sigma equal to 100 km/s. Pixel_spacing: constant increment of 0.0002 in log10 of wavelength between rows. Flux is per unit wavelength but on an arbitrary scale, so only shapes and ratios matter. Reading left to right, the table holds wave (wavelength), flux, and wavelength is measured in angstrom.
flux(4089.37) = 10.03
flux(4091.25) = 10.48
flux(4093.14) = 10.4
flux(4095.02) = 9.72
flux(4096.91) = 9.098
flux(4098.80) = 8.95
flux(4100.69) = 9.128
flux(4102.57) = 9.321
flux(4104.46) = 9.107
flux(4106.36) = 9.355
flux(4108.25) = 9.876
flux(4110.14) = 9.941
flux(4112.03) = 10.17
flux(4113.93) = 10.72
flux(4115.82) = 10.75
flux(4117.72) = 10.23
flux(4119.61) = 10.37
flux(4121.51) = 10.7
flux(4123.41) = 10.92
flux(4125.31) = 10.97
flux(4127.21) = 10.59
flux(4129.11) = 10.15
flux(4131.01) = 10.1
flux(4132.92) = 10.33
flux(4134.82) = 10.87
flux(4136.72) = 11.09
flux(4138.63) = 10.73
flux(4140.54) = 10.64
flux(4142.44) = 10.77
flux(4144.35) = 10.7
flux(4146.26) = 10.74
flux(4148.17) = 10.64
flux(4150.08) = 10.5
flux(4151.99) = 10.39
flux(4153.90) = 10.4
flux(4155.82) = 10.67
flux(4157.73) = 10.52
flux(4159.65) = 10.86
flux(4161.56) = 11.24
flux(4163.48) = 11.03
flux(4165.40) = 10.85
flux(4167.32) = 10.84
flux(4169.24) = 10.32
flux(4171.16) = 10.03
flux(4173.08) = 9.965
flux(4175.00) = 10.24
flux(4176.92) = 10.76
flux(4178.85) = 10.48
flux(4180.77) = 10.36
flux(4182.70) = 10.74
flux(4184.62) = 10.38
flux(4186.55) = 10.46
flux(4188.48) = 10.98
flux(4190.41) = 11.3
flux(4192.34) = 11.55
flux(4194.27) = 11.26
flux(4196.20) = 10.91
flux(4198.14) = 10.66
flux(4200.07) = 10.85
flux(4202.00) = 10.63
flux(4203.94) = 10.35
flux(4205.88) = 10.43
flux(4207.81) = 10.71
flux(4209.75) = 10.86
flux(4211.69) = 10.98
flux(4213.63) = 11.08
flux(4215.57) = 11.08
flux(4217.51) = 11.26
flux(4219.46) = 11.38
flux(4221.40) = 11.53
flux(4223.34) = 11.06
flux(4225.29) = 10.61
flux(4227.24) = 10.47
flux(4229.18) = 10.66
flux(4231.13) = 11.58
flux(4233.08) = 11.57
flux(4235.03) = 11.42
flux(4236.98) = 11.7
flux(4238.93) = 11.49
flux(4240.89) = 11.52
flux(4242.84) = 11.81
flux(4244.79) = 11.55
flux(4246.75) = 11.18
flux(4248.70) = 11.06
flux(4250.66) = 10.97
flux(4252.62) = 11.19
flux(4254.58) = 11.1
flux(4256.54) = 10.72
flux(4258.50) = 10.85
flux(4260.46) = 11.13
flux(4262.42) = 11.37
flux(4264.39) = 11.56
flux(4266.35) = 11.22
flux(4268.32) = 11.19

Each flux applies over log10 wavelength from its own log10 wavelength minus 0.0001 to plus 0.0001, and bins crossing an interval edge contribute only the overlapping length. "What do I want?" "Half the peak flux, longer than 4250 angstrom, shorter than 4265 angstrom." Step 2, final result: 5.78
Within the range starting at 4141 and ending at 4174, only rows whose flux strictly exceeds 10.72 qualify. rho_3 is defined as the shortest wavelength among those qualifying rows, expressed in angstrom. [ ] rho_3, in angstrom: 4142.44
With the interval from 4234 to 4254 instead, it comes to 4235.03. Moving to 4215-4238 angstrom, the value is 4215.57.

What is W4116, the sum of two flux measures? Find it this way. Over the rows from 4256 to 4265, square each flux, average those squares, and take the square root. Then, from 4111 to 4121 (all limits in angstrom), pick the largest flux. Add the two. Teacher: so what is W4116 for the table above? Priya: 21.9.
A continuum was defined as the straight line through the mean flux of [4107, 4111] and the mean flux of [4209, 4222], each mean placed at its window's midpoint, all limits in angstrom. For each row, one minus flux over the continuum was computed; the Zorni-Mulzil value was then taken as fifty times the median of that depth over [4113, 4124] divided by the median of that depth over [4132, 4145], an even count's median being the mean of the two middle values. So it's 77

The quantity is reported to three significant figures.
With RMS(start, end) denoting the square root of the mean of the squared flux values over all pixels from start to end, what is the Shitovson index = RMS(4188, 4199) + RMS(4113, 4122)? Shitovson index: 21.7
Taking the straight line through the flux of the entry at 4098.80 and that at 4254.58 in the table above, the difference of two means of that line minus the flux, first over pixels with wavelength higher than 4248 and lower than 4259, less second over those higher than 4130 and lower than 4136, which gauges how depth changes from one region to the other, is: 1.1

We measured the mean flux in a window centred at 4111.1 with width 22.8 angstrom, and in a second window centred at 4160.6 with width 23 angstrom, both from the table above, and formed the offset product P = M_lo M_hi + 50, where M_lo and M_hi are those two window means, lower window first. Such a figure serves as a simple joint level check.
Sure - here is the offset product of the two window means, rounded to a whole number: 156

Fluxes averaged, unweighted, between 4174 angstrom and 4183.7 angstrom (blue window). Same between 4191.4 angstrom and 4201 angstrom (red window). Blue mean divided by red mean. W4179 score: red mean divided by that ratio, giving 11.6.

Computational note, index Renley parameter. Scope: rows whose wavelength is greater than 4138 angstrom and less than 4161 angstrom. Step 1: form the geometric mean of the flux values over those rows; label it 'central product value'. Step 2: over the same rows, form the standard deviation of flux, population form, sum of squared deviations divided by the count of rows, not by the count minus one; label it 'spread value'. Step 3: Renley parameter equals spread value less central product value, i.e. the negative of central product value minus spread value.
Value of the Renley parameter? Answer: -10.5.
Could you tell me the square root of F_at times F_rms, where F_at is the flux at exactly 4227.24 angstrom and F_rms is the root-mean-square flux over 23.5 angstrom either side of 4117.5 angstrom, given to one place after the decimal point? 10.3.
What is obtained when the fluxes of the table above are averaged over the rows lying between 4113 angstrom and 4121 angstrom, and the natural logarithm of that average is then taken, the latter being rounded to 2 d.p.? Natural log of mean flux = 2.35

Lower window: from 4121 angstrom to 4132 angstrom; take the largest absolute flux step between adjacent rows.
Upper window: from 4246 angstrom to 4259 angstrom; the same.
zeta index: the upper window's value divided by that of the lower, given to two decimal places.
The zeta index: 0.86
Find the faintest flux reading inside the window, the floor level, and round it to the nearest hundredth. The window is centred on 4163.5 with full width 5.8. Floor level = 10.85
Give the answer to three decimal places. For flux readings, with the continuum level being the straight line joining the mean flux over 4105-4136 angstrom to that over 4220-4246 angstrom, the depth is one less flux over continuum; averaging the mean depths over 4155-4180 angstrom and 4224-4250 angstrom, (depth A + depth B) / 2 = 0.010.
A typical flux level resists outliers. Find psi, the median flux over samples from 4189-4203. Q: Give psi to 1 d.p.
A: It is 10.9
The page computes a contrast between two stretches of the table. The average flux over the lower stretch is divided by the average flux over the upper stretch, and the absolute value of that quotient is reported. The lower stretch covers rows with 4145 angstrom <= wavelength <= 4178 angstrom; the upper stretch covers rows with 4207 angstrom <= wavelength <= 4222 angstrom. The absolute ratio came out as 0.95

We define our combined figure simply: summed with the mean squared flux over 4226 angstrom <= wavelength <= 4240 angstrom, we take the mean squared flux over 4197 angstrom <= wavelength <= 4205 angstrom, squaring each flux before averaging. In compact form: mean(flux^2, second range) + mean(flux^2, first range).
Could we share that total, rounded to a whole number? 240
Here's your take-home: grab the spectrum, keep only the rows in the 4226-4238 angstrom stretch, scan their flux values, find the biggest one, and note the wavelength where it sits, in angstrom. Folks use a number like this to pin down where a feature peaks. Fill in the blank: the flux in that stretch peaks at 4236.98 angstrom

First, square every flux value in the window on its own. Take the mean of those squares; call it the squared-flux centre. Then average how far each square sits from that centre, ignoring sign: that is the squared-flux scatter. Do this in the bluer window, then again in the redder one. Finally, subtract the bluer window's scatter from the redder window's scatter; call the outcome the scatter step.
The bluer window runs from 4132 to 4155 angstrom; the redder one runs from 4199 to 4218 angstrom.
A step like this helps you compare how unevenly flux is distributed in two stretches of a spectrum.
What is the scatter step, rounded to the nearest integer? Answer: 1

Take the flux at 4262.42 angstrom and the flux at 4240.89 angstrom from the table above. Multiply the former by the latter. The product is 131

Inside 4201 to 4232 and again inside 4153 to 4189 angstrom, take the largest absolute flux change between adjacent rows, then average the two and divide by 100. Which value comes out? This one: 0.0072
